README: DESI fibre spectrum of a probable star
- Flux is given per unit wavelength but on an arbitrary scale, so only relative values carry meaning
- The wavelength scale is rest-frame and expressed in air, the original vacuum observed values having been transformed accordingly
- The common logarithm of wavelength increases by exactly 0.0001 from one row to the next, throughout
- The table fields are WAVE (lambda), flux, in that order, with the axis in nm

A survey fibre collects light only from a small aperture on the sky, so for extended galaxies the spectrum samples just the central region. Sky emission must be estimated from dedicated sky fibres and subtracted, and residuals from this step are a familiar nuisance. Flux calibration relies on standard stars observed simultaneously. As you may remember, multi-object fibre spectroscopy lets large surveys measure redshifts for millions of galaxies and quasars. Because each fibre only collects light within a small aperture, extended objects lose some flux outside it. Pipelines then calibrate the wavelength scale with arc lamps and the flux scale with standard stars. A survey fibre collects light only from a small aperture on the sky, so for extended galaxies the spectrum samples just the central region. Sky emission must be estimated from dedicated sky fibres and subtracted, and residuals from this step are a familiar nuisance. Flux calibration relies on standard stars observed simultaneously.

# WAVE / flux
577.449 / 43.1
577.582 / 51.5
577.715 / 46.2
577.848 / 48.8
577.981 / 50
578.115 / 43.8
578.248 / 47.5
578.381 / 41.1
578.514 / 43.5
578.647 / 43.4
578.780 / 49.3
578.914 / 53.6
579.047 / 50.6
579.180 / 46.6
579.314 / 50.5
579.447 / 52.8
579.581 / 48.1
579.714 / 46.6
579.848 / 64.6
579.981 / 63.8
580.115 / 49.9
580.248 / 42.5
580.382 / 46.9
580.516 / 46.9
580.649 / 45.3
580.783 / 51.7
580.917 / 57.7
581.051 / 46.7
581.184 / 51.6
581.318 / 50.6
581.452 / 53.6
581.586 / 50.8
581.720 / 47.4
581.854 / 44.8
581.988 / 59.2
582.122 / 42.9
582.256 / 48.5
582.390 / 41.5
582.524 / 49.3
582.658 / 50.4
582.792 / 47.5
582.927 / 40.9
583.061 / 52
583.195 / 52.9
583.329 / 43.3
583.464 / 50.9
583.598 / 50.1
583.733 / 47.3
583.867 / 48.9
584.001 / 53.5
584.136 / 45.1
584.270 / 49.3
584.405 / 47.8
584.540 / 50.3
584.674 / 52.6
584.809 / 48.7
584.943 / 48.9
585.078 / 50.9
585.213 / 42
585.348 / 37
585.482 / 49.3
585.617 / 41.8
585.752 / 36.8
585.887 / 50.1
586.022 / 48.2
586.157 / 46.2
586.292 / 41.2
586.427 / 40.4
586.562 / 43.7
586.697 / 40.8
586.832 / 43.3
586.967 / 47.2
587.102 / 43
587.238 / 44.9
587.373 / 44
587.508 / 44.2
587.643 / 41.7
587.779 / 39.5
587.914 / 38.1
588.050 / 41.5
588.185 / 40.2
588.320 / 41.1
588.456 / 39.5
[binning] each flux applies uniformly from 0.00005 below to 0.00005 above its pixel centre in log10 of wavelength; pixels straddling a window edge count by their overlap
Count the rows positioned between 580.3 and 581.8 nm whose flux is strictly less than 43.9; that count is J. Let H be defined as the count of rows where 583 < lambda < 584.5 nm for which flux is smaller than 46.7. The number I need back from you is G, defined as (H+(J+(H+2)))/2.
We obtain 3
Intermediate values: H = 2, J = 0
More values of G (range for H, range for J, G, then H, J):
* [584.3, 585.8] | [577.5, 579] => 7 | 4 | 4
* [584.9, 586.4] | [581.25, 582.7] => 8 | 6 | 2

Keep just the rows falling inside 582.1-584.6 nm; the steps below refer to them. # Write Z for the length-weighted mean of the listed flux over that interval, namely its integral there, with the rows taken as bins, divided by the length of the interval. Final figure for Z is 48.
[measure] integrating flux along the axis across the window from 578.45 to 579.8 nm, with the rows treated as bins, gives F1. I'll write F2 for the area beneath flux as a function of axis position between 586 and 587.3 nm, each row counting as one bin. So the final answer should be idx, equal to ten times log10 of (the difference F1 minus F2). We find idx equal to 9.5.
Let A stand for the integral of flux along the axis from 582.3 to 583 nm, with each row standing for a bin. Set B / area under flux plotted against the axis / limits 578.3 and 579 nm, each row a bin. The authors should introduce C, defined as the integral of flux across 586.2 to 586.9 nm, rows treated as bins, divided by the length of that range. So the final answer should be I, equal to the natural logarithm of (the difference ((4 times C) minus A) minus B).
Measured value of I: 4.64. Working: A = 32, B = 32.5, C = 42.1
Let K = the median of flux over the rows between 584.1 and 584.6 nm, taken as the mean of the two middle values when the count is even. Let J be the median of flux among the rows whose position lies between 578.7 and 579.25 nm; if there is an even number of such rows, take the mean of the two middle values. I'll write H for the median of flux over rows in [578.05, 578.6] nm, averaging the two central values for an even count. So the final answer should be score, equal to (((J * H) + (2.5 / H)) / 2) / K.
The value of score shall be 22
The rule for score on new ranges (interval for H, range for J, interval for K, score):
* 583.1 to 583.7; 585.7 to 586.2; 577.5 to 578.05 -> 24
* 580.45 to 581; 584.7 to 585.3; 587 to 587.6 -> 27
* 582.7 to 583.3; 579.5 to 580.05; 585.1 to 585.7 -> 33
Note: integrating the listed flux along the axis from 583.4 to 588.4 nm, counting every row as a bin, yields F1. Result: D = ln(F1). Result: 5.42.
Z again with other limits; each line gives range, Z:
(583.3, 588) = 45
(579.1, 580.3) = 52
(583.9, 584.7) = 50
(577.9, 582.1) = 50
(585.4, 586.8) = 44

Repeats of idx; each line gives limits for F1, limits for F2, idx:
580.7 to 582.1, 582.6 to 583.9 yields 9.3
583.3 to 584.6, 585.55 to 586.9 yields 7.0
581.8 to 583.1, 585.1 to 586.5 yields -0.1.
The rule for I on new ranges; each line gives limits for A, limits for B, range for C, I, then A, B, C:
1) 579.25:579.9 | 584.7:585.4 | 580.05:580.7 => 4.78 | 34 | 32.3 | 46.4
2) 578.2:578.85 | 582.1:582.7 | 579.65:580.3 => 5.06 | 29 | 28.0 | 53.8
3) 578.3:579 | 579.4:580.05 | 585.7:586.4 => 4.69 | 32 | 35.9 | 44.4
